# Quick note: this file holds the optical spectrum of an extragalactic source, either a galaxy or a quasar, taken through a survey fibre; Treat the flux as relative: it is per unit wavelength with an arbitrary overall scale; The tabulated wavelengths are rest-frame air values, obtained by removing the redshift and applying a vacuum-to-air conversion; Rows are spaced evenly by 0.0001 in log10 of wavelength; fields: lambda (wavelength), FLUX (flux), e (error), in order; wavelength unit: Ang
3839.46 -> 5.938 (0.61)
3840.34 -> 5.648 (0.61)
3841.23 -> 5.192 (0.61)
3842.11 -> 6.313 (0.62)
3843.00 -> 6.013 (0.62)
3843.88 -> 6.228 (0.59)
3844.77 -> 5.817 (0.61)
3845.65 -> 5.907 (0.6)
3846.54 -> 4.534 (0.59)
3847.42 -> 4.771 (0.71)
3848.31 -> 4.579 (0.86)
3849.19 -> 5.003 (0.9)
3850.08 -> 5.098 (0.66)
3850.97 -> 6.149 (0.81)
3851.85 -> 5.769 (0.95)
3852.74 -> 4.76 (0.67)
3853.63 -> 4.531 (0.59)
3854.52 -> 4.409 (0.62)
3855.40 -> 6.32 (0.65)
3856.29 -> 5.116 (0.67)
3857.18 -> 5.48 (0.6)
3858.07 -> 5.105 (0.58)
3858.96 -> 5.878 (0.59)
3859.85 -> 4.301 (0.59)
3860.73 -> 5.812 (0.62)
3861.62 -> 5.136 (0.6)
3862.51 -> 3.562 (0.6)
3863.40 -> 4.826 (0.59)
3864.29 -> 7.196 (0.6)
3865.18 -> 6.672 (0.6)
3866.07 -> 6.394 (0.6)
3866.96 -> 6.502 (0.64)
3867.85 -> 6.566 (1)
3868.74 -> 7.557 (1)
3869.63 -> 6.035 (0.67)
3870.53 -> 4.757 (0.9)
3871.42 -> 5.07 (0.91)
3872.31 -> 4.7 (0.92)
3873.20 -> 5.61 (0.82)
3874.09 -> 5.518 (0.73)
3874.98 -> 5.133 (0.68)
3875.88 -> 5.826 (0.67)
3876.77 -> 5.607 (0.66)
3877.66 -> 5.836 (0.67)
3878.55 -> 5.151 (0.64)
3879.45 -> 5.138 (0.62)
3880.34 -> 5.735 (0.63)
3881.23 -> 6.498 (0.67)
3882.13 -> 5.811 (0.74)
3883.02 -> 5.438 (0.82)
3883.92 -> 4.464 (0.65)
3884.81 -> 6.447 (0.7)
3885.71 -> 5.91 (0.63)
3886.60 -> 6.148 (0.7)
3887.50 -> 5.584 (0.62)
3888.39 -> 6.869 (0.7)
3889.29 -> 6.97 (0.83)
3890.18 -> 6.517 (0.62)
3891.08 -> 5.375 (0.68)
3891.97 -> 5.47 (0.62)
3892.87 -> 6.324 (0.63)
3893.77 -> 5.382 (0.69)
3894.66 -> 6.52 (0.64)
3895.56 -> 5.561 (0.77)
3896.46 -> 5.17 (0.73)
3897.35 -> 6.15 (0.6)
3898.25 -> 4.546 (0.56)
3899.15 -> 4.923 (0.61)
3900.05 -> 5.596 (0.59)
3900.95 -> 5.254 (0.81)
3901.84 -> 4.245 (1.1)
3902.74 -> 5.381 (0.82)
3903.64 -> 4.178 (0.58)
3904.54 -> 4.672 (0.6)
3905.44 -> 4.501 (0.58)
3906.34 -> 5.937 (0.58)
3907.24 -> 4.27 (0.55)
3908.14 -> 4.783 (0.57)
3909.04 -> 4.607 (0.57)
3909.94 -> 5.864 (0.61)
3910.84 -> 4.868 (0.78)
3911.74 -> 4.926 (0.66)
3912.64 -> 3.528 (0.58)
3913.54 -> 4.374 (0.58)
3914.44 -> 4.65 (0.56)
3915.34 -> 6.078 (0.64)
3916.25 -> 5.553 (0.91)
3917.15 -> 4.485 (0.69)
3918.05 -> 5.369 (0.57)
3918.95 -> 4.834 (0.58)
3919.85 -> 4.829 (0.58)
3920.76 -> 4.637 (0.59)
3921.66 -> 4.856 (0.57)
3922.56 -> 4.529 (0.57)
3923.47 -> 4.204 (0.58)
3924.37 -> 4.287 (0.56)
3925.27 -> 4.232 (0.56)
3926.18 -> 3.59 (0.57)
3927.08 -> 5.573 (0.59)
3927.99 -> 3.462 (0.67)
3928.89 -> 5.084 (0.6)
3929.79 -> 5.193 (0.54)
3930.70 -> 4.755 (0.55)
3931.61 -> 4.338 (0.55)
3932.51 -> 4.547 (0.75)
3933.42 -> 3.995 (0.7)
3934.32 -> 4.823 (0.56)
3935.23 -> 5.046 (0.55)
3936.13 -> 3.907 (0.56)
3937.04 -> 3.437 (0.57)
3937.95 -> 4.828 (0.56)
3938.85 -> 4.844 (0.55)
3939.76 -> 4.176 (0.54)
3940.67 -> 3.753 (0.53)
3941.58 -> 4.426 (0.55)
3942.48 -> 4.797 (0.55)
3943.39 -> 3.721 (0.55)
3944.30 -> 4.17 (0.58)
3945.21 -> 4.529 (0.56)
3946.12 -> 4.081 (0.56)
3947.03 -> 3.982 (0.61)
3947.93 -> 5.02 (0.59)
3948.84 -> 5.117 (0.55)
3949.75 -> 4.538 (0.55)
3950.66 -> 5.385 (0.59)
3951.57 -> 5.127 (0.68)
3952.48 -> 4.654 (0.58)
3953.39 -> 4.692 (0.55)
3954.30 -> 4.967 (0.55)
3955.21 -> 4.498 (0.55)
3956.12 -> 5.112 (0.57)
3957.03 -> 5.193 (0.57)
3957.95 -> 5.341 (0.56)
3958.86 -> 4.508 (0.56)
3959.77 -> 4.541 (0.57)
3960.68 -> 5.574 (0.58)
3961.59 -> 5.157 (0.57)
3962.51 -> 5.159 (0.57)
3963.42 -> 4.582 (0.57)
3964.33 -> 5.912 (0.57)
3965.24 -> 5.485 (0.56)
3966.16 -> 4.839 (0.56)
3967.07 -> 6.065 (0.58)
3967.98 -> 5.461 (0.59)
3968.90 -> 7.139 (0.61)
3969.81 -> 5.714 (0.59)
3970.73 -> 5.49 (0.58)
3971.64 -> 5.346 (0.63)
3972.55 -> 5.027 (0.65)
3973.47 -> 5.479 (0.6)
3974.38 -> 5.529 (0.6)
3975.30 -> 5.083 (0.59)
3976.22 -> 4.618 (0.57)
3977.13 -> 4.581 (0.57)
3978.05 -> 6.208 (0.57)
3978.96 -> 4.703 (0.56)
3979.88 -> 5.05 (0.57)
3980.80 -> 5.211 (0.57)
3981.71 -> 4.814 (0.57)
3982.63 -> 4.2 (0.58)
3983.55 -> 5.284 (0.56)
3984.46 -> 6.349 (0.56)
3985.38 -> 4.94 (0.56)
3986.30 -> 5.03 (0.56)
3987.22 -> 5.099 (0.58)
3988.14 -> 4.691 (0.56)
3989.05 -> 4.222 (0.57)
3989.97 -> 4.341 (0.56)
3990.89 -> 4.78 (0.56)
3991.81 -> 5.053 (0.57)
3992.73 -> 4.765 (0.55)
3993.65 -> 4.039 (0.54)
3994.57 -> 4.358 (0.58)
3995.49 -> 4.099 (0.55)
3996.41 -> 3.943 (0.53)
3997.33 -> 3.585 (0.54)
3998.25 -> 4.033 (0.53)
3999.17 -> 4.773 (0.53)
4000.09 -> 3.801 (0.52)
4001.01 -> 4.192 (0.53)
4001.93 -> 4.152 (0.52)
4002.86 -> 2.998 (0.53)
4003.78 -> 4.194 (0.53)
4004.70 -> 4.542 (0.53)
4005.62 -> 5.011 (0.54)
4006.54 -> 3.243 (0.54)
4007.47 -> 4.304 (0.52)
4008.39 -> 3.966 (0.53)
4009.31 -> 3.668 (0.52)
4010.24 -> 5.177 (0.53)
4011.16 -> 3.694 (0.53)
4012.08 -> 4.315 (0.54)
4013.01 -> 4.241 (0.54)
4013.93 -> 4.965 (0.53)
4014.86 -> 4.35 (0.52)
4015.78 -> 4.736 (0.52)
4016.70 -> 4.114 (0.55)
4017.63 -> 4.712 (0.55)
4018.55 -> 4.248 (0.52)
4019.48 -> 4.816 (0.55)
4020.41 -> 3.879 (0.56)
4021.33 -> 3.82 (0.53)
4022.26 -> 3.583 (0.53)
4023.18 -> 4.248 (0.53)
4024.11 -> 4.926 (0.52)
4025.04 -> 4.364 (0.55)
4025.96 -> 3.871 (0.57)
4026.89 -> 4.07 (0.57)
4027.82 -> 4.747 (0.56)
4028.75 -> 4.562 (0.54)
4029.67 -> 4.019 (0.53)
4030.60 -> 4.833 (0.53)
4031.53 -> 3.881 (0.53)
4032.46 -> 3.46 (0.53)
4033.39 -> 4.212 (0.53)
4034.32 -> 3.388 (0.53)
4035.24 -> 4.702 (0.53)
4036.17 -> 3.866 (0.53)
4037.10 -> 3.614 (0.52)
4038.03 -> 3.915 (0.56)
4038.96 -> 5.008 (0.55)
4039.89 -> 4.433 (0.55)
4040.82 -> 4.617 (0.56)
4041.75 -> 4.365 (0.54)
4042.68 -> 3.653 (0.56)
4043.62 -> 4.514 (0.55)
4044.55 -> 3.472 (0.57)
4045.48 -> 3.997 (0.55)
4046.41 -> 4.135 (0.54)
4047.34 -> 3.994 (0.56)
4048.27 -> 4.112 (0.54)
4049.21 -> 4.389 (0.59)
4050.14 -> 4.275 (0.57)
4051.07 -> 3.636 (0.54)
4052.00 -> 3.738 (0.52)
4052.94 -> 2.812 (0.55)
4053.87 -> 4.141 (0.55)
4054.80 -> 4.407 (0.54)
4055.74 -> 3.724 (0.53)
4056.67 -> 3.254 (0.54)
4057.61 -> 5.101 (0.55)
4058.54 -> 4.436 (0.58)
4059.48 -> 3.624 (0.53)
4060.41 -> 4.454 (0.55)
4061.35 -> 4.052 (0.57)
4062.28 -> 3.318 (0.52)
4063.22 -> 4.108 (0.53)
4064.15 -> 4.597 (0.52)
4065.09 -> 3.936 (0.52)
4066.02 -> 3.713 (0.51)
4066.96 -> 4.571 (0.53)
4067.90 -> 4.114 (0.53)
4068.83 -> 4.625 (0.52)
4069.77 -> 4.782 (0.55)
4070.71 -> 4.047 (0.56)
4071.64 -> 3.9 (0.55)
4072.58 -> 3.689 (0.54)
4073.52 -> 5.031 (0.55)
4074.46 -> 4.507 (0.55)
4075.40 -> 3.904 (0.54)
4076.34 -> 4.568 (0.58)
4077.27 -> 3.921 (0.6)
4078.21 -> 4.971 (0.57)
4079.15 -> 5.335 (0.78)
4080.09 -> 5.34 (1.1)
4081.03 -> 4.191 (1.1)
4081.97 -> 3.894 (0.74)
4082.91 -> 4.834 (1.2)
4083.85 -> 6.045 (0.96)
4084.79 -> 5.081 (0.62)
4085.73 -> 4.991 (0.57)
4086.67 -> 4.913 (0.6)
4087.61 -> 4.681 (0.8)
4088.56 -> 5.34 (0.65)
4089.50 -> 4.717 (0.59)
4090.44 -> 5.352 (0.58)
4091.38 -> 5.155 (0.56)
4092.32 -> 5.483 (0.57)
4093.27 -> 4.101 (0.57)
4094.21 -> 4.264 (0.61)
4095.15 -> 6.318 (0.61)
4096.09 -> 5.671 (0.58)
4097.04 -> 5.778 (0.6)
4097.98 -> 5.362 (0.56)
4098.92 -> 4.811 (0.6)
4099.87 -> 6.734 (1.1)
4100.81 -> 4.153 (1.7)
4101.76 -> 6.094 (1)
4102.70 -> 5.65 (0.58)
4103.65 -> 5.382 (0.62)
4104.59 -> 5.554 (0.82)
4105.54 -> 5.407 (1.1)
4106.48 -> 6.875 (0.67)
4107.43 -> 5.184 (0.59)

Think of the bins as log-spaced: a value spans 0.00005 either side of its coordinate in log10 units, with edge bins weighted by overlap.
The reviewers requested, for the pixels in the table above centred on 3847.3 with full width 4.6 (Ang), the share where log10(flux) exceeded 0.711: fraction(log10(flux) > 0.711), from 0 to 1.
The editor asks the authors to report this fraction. 0.20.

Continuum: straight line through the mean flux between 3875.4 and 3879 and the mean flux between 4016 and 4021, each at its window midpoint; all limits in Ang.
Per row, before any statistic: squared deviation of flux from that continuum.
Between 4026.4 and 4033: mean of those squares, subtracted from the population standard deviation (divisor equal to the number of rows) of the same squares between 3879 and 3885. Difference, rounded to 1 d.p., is 0.2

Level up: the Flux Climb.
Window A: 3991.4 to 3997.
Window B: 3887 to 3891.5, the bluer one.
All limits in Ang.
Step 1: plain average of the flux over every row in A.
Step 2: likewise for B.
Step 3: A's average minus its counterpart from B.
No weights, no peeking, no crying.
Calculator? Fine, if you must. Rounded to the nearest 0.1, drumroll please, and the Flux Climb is -1.9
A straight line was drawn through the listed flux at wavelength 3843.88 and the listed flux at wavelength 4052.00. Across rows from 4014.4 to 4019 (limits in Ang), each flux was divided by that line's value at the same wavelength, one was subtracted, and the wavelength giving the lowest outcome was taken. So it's 4016.70 Ang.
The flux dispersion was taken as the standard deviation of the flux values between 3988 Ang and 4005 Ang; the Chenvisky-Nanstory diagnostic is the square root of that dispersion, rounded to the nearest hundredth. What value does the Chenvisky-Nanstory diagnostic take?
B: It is 0.69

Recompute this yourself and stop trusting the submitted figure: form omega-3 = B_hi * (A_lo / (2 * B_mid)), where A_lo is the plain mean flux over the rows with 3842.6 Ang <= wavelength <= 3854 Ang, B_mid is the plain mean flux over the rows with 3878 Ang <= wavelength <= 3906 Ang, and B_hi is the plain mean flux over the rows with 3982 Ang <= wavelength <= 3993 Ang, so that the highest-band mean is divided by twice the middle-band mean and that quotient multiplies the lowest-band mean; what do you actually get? 2.35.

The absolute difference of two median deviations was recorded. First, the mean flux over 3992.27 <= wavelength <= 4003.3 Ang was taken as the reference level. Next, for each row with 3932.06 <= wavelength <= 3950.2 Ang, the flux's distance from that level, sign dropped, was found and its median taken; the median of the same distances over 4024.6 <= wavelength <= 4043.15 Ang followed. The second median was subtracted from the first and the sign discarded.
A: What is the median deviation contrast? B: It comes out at 0.1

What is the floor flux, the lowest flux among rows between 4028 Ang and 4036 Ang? 3.388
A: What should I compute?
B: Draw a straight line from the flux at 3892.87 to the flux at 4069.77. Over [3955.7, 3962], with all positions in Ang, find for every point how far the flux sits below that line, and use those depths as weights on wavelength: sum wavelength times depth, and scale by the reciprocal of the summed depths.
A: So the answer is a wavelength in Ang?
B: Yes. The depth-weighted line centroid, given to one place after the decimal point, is 3958.8 Ang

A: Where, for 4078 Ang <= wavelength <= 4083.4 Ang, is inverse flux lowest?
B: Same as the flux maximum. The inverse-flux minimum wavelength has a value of 4080.09 Ang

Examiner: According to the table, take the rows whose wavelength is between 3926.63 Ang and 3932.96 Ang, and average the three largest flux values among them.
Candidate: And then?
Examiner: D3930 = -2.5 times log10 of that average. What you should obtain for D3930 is -1.81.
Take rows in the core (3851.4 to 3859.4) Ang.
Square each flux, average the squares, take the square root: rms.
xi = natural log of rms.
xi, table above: 1.67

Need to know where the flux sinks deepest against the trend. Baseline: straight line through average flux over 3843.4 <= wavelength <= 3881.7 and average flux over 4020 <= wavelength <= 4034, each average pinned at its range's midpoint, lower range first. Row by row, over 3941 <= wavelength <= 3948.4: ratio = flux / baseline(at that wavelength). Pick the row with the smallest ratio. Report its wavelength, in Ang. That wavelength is 3943.39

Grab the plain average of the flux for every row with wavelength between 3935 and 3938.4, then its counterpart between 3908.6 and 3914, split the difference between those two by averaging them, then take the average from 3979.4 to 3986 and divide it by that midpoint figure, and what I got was 1.1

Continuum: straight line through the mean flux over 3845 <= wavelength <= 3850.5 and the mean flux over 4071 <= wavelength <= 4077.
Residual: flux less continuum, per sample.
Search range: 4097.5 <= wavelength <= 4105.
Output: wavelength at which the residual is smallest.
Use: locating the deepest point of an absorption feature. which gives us 4100.81 Ang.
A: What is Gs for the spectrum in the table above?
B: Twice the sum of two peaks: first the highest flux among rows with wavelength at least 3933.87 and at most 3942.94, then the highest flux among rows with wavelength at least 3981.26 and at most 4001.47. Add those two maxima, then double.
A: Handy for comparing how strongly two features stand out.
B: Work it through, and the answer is 22.8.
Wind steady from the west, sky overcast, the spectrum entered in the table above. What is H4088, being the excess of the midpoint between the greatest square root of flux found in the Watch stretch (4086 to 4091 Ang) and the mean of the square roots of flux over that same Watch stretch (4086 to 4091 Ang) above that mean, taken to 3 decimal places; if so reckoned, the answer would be 0.039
